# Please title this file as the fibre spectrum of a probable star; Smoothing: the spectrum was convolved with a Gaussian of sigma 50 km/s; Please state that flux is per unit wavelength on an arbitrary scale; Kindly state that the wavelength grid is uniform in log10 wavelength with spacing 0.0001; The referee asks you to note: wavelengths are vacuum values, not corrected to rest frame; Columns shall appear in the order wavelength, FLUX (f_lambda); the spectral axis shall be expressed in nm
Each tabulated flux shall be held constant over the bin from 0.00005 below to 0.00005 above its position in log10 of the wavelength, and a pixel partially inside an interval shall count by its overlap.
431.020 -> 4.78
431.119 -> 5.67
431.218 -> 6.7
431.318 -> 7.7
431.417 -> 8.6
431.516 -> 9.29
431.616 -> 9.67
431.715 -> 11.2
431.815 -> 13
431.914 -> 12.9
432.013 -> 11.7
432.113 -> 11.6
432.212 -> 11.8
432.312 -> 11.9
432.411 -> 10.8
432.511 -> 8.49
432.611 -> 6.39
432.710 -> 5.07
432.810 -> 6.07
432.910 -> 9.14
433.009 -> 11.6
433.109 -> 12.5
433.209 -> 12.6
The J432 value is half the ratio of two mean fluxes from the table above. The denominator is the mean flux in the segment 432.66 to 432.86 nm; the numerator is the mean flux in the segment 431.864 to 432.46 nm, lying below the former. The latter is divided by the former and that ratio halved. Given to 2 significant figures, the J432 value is 1.1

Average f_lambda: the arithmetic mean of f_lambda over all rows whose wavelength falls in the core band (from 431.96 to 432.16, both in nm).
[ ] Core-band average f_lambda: 12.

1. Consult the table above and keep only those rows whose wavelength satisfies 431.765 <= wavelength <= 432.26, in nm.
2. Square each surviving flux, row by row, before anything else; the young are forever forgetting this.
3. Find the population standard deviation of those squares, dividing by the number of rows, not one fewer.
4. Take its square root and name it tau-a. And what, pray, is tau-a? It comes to 3.9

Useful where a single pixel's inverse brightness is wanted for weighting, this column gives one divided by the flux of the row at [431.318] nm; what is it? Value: 0.13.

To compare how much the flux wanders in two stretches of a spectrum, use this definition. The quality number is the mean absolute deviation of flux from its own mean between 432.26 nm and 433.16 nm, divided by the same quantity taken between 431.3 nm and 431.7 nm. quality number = 3.5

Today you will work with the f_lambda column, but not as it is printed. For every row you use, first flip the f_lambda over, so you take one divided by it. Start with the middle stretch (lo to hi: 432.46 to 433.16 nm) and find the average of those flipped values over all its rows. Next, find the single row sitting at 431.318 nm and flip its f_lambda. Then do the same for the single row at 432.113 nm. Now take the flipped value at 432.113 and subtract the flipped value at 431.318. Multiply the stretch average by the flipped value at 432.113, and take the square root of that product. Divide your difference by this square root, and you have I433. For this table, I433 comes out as -0.41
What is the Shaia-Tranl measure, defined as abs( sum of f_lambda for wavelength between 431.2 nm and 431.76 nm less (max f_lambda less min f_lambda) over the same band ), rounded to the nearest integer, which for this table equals 49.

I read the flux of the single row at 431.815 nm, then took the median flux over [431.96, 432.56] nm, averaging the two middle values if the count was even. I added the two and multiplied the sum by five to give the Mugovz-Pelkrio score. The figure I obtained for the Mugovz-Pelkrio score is 123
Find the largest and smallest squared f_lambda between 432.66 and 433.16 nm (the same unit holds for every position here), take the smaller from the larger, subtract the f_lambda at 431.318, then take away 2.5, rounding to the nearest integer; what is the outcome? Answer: 120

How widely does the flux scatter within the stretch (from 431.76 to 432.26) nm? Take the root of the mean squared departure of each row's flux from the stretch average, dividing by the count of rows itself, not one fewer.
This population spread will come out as 0.62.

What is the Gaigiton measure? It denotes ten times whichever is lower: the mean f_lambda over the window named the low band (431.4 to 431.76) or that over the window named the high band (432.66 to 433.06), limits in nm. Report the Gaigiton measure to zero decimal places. 80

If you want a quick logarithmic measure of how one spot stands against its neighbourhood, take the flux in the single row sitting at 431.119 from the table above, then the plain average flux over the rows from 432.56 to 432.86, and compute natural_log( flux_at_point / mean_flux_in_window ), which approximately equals 0.0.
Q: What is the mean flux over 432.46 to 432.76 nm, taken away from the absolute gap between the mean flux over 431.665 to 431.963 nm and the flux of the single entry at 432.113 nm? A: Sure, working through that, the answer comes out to -5.9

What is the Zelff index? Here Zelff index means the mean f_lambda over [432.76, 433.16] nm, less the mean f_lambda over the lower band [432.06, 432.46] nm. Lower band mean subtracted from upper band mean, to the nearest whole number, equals -2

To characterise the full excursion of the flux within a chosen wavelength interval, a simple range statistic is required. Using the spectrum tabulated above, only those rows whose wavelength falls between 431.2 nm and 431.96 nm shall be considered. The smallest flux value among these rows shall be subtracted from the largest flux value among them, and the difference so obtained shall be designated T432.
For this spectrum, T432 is 6.3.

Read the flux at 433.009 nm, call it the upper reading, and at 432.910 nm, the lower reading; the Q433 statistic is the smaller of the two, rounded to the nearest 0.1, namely 9.1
